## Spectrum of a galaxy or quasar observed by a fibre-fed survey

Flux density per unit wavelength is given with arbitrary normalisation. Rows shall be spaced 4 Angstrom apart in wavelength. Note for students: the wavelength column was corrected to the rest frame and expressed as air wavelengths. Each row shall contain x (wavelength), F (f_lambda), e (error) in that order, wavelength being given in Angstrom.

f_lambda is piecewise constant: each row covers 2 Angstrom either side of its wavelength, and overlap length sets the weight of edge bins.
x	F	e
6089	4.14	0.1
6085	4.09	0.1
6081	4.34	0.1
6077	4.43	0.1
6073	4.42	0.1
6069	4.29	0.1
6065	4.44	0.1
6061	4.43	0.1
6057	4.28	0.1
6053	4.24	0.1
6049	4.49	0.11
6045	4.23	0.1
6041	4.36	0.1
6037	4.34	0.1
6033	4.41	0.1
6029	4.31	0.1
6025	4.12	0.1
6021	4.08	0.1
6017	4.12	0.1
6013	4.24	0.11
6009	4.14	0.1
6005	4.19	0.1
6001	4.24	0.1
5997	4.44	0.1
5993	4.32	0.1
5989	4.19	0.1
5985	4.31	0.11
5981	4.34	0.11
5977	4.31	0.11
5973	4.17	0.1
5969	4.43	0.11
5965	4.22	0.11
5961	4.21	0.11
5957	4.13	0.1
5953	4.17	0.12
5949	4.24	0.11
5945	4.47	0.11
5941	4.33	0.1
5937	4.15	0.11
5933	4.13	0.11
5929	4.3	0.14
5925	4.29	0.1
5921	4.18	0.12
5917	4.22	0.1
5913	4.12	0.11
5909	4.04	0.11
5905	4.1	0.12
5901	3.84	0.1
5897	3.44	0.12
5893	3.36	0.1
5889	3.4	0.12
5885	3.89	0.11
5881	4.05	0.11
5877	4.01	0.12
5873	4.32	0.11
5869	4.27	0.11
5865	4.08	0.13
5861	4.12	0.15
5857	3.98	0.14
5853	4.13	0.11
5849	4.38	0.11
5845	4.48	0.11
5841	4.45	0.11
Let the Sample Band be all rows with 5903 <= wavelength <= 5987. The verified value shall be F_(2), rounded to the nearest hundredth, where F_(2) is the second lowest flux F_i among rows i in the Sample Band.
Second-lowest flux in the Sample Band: 4.10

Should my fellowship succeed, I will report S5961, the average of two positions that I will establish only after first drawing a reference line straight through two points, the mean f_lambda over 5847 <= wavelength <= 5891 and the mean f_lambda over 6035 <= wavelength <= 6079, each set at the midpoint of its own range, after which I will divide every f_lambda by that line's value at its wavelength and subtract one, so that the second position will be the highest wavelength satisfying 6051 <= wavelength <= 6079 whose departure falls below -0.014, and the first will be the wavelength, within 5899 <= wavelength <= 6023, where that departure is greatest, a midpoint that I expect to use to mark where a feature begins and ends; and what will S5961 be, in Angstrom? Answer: 6007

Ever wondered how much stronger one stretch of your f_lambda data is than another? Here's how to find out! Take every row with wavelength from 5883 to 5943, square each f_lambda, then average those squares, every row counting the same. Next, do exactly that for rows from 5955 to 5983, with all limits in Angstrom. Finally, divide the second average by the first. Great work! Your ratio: 1.13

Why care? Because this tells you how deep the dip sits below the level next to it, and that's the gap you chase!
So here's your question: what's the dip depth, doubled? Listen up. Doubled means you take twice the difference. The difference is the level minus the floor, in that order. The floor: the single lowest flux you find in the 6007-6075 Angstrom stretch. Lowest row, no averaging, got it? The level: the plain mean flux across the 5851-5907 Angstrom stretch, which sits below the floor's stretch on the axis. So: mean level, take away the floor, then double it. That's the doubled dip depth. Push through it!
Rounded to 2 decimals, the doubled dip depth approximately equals -0.30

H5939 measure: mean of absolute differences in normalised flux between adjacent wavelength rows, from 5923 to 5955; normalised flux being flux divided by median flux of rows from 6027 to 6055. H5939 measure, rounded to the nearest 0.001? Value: 0.027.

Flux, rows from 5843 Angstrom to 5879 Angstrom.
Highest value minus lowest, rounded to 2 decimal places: 0.50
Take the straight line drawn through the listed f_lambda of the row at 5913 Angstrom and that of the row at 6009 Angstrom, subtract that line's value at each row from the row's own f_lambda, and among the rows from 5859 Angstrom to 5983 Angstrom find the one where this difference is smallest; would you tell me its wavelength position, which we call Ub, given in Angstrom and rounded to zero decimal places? 5893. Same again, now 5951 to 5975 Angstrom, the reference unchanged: 5957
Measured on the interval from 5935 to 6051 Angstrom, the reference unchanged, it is 6021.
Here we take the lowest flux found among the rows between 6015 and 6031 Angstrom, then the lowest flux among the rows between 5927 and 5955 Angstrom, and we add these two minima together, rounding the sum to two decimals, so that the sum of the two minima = 8.21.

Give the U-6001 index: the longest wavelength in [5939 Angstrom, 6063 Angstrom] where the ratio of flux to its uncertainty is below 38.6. 6013 Angstrom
